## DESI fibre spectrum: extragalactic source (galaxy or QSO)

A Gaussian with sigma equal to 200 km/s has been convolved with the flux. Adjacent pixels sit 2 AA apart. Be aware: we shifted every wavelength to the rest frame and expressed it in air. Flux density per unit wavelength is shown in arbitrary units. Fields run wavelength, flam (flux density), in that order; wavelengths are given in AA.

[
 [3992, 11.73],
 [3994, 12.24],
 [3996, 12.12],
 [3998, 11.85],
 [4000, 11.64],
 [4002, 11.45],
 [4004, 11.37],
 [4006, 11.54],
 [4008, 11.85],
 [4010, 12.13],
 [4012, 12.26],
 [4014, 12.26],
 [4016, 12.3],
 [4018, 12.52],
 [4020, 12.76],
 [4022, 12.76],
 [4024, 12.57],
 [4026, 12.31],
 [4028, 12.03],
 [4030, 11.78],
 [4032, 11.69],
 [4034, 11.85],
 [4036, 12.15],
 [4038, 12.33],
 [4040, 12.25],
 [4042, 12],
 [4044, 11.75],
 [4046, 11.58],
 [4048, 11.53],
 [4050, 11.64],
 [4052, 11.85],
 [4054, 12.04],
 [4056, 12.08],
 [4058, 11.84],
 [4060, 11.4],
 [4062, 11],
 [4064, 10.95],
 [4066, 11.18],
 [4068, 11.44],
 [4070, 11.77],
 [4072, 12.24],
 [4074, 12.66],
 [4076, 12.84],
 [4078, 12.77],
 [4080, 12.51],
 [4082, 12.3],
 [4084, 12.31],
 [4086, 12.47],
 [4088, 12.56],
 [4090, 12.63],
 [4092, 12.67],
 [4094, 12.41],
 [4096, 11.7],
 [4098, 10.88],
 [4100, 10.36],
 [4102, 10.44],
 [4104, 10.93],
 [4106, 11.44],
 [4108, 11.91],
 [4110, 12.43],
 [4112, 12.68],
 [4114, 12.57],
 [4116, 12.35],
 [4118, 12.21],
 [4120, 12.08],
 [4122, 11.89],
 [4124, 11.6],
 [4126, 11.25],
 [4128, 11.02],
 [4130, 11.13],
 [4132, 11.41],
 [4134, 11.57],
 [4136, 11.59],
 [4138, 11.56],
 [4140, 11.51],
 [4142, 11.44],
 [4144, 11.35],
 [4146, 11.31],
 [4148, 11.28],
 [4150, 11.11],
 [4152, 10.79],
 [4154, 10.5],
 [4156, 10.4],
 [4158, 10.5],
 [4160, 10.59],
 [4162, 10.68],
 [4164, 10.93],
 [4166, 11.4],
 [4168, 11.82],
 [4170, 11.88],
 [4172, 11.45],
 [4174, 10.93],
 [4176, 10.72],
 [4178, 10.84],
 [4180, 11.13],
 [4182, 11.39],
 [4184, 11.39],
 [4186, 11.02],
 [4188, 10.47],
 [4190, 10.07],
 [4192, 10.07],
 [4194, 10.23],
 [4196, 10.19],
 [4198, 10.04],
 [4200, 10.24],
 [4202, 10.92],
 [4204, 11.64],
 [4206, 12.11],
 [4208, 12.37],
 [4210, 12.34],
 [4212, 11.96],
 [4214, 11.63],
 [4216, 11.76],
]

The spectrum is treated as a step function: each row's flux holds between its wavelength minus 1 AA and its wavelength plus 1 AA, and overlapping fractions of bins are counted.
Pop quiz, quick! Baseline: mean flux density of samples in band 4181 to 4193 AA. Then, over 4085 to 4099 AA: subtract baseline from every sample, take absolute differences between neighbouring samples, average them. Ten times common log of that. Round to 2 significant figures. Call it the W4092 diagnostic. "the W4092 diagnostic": -4.8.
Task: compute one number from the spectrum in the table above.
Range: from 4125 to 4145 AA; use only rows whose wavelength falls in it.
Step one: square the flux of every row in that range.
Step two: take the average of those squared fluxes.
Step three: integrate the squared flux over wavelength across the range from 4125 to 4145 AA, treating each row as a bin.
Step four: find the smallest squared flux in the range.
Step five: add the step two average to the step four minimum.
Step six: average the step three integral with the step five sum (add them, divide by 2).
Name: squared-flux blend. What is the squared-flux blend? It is 1422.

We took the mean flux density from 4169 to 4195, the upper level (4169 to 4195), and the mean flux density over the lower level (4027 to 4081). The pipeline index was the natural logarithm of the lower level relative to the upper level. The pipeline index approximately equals 0.088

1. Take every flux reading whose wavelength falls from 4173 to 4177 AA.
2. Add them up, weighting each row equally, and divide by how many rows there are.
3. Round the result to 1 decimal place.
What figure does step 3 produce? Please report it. 10.8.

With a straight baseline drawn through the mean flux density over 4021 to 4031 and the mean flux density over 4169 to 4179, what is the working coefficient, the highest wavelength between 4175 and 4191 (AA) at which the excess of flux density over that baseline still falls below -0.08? 4190 AA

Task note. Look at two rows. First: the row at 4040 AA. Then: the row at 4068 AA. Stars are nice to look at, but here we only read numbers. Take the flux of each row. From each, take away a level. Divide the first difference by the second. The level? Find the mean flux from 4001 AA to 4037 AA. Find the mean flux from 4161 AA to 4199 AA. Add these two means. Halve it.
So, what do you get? -18.3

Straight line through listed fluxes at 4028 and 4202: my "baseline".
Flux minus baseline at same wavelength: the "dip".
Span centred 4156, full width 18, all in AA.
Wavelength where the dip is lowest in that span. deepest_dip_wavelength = 4156 AA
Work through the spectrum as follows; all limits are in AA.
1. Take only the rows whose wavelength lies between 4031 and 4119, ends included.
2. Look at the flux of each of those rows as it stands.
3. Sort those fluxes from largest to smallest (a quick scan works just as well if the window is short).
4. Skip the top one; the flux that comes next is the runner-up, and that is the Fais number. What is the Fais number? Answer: 12.77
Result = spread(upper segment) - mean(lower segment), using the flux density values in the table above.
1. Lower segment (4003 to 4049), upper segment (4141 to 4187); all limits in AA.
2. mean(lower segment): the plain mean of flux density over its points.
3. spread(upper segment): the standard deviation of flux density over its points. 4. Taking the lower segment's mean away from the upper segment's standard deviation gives -11.7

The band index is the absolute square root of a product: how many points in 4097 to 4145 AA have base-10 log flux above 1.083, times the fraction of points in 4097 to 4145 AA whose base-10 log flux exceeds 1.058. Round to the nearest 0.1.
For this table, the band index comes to 1.8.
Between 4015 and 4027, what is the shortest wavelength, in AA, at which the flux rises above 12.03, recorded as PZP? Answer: 4016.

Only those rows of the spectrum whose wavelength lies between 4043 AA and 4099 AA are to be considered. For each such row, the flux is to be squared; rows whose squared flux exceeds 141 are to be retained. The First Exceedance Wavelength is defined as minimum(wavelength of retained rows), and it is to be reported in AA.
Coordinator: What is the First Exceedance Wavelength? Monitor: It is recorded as 4054 AA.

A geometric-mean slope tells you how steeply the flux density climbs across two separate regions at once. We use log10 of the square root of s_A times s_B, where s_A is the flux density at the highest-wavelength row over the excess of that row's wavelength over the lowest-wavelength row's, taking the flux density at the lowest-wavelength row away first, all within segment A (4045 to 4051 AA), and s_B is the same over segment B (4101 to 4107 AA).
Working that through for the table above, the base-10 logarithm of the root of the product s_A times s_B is -1.21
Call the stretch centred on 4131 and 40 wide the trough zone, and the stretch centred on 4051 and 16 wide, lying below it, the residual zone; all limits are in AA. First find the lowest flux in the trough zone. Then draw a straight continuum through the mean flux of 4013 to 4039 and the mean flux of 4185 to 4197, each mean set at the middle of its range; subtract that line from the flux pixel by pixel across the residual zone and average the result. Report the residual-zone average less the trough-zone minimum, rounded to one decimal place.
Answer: -11.2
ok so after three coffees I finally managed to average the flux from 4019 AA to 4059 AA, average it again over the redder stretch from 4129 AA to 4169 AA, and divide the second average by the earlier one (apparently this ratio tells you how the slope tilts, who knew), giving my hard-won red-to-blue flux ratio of 0.93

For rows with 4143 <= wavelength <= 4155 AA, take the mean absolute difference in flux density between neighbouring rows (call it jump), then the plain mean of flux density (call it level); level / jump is 65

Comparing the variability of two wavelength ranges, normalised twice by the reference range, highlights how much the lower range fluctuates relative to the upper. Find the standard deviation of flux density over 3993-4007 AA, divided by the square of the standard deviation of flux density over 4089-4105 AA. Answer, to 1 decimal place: 0.4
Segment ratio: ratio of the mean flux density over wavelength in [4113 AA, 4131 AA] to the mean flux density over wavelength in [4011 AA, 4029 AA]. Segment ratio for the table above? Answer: 0.95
